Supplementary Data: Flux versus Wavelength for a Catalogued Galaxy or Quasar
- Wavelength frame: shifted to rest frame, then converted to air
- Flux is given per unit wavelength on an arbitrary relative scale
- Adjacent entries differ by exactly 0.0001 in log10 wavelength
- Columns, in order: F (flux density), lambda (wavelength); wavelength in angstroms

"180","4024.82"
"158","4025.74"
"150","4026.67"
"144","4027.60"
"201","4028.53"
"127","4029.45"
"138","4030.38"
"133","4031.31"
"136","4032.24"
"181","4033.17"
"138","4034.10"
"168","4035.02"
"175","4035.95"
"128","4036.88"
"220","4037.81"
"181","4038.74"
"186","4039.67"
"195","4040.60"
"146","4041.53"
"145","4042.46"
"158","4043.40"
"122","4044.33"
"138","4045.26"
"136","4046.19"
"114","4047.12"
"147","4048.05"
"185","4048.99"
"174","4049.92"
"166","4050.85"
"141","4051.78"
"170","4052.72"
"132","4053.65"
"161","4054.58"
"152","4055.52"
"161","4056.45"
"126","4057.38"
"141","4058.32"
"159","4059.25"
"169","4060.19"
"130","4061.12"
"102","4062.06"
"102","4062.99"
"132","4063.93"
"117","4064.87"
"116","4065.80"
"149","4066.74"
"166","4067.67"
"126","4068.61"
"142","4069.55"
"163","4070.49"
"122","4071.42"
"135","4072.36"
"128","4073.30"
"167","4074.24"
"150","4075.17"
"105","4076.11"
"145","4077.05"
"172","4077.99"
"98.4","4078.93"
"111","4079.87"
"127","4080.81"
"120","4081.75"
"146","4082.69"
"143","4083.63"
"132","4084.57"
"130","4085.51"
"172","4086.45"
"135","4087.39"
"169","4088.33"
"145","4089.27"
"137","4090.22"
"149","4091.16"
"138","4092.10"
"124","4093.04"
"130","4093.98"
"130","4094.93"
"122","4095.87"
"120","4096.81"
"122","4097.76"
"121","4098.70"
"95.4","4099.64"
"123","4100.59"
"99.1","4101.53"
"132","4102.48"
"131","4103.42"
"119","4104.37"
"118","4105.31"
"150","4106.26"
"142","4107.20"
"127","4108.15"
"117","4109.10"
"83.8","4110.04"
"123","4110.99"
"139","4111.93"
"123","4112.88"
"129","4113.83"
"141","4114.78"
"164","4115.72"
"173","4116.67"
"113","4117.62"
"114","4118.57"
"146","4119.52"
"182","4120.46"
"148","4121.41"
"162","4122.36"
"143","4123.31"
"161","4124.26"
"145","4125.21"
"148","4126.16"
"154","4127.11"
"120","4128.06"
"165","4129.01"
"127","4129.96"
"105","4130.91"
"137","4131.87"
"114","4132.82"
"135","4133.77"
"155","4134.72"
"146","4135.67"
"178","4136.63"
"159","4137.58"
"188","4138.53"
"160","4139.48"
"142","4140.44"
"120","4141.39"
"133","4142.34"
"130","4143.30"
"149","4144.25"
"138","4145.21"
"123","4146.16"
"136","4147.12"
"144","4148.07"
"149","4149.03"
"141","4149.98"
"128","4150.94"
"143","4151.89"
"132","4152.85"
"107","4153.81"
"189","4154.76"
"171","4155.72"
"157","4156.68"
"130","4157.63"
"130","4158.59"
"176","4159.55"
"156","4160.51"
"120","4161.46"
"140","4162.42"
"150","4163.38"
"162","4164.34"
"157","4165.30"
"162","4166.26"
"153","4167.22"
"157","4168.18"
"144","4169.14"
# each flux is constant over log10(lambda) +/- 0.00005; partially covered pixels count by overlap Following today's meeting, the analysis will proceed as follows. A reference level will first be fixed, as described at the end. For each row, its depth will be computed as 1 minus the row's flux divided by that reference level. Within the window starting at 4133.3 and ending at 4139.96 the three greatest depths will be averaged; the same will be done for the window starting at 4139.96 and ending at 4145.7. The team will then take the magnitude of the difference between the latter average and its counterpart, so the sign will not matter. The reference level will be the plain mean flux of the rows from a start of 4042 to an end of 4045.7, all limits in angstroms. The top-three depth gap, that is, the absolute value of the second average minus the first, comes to 0.13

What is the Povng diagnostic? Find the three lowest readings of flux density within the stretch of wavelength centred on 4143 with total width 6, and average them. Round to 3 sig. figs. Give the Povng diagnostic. 128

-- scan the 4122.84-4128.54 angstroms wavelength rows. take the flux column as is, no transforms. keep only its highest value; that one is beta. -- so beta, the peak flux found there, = 161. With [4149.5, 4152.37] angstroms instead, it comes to 143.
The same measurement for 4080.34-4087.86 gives 172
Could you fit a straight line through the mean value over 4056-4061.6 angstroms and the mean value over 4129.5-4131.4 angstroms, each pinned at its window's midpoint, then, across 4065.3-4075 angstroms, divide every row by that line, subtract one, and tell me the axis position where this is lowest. 4065.80 angstroms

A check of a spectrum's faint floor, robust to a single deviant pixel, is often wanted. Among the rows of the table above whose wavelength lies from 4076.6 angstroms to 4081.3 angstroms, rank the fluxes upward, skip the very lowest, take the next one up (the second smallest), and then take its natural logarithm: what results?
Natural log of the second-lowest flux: 4.71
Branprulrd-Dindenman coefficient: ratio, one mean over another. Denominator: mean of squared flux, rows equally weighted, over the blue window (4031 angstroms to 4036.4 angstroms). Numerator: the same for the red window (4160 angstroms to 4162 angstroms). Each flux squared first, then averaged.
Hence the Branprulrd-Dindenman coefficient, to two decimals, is 0.79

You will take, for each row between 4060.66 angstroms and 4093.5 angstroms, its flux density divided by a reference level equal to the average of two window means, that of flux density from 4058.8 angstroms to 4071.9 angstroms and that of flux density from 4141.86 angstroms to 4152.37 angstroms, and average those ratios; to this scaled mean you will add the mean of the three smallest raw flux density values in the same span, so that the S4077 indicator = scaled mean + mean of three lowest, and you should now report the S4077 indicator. 102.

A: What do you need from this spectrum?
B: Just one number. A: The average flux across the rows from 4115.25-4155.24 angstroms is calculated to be 144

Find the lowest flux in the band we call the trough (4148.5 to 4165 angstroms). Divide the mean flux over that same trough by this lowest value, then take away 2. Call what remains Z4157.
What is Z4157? -0.64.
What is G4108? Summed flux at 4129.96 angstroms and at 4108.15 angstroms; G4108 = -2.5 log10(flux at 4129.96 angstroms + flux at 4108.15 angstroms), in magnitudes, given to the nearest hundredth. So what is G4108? -6.01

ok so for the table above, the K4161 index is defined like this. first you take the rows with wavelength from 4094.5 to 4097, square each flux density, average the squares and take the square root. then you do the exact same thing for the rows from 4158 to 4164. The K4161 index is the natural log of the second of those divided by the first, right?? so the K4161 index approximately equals 0.17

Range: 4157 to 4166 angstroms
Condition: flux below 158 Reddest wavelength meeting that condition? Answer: 4165.30 angstroms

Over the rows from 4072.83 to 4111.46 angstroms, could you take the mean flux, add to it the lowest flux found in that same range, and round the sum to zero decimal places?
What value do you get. 214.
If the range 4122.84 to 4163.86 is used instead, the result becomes 249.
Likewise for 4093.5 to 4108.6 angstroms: 219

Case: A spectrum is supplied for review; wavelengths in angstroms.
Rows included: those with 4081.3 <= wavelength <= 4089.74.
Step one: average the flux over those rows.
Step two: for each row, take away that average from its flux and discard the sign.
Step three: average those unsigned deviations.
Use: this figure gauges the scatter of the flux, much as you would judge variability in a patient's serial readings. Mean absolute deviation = 13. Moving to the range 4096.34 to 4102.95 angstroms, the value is 11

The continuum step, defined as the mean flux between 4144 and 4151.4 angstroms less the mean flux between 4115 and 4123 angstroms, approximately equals -12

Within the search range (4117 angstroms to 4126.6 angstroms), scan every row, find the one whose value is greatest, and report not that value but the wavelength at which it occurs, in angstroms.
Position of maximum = 4120.46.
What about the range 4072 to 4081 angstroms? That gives 4077.99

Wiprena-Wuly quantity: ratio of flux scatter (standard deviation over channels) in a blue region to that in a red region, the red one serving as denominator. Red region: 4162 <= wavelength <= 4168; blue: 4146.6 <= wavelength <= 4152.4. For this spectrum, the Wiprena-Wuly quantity 0.9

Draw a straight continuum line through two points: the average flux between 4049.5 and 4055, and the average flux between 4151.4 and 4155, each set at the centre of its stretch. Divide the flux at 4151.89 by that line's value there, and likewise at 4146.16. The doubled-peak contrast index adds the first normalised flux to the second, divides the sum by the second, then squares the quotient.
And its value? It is 4.7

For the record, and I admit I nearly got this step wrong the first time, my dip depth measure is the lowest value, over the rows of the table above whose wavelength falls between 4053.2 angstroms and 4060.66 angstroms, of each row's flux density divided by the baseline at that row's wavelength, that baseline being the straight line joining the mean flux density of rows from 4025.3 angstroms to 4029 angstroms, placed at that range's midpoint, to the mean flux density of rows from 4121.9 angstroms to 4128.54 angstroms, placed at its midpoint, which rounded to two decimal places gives 0.80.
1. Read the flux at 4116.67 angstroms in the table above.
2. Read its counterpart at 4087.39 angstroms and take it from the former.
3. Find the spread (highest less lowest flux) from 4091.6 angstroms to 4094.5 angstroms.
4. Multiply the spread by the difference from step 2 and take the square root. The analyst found 23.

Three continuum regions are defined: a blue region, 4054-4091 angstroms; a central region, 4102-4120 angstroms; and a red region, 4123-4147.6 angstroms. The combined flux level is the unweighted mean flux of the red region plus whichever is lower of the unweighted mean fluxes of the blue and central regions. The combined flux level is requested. 274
